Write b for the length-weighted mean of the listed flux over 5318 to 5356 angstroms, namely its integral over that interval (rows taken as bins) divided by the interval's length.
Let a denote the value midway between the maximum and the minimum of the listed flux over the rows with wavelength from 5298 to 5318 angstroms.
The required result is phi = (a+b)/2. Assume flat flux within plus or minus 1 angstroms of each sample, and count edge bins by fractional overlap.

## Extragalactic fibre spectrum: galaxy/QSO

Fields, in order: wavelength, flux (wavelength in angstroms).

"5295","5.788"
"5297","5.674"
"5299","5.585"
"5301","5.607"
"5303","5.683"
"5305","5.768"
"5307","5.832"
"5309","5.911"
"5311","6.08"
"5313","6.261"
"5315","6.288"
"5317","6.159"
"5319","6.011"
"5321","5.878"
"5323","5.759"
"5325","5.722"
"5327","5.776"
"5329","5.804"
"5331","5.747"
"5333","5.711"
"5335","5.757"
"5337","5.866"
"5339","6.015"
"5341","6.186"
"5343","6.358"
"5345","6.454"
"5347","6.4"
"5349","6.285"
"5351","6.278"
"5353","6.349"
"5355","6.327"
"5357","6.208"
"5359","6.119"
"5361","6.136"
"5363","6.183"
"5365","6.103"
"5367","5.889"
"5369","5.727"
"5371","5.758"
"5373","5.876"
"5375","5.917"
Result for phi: 5.99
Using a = 5.94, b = 6.04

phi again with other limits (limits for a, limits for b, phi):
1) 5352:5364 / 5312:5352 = 6.13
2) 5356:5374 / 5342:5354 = 6.16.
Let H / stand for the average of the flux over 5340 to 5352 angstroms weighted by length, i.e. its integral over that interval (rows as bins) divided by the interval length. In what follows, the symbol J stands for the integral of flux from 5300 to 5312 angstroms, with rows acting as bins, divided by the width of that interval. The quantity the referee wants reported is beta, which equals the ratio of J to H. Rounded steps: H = 6.3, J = 5.8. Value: 0.92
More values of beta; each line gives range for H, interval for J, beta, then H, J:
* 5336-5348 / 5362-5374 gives 0.95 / 6.2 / 5.9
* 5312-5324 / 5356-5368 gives 1.01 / 6.1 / 6.1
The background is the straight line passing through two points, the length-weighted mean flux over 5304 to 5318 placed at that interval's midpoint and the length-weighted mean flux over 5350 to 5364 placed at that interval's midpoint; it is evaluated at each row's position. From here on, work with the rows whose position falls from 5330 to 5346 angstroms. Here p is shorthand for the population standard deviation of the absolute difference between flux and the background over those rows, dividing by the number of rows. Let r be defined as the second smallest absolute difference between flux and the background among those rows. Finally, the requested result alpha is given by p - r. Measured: -0.01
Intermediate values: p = 0.128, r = 0.141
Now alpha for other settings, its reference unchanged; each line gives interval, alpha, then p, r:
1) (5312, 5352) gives 0.05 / 0.118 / 0.064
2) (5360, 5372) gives 0.09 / 0.196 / 0.109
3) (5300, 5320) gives 0.05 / 0.109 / 0.064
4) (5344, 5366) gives 0.00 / 0.067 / 0.070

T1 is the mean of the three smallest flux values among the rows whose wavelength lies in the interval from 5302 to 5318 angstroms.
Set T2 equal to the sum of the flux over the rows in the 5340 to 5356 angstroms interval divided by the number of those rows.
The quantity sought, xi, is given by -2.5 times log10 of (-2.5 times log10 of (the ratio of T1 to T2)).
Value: 2.48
